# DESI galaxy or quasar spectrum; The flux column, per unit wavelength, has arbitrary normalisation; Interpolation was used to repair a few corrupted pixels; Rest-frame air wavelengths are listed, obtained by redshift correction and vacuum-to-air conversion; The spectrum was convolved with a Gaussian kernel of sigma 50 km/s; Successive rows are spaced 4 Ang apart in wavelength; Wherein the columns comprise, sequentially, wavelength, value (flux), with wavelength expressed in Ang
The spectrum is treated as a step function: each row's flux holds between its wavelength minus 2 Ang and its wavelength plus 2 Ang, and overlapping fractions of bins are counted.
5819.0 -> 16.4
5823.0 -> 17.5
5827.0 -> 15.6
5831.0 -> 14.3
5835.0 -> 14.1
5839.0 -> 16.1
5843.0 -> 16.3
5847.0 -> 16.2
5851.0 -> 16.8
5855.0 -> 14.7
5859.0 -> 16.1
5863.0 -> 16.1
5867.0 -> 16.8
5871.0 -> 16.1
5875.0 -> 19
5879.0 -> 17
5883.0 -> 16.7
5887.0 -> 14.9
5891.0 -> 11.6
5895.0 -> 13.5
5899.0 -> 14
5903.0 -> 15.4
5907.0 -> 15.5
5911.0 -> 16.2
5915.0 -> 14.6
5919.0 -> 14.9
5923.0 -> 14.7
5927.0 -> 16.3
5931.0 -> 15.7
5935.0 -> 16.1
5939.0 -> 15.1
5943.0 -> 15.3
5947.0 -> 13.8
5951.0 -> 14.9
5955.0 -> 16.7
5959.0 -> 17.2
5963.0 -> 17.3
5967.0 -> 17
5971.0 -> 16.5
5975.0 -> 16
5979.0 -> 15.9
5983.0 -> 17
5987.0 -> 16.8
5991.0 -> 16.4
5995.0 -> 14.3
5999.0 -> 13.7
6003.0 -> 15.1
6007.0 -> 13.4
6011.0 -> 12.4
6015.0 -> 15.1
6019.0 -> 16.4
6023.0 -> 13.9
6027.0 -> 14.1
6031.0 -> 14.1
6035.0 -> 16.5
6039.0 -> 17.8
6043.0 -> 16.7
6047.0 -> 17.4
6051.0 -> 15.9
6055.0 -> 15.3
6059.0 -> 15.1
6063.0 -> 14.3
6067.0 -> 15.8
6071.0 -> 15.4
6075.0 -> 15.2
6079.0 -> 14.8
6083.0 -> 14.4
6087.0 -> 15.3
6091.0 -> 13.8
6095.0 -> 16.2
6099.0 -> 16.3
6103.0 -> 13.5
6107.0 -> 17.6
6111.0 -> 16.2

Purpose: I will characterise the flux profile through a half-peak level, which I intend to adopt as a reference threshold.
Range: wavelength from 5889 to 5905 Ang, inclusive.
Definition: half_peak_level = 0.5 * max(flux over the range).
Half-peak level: 7.70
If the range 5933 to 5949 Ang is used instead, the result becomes 8.05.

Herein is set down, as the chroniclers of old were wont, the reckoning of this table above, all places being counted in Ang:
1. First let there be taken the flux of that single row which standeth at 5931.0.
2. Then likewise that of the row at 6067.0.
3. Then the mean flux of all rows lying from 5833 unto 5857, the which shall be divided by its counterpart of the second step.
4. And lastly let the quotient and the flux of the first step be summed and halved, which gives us 8.35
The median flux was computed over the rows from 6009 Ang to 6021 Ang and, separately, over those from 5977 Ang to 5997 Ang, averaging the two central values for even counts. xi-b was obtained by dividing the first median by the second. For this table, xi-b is 0.92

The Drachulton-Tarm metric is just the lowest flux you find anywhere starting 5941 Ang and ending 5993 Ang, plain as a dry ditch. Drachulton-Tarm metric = 13.8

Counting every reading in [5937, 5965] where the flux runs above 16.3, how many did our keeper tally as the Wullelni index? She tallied 3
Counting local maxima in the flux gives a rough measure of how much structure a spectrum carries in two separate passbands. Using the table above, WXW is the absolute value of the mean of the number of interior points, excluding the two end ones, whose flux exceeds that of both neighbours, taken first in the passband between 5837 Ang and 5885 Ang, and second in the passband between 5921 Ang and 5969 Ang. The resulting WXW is 4.0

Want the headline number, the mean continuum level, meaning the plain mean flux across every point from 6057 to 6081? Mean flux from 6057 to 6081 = 15.1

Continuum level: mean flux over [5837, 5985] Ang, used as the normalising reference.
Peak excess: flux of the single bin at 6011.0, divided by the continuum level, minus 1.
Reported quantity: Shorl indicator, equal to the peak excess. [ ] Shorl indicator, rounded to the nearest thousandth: -0.214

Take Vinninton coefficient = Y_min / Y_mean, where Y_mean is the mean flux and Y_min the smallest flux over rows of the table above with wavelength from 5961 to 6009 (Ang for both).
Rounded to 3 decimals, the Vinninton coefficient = 0.849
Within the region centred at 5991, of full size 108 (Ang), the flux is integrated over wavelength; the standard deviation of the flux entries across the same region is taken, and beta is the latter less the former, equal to -1676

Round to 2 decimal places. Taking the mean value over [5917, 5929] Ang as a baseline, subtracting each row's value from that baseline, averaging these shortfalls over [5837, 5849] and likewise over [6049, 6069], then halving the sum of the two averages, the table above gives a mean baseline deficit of -0.44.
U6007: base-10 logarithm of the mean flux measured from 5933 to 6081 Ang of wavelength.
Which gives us 1.19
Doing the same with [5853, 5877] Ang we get 1.22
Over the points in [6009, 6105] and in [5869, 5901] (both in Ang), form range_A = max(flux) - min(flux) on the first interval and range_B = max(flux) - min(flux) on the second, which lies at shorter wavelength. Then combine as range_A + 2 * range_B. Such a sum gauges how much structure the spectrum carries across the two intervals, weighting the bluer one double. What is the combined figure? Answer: 20.2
